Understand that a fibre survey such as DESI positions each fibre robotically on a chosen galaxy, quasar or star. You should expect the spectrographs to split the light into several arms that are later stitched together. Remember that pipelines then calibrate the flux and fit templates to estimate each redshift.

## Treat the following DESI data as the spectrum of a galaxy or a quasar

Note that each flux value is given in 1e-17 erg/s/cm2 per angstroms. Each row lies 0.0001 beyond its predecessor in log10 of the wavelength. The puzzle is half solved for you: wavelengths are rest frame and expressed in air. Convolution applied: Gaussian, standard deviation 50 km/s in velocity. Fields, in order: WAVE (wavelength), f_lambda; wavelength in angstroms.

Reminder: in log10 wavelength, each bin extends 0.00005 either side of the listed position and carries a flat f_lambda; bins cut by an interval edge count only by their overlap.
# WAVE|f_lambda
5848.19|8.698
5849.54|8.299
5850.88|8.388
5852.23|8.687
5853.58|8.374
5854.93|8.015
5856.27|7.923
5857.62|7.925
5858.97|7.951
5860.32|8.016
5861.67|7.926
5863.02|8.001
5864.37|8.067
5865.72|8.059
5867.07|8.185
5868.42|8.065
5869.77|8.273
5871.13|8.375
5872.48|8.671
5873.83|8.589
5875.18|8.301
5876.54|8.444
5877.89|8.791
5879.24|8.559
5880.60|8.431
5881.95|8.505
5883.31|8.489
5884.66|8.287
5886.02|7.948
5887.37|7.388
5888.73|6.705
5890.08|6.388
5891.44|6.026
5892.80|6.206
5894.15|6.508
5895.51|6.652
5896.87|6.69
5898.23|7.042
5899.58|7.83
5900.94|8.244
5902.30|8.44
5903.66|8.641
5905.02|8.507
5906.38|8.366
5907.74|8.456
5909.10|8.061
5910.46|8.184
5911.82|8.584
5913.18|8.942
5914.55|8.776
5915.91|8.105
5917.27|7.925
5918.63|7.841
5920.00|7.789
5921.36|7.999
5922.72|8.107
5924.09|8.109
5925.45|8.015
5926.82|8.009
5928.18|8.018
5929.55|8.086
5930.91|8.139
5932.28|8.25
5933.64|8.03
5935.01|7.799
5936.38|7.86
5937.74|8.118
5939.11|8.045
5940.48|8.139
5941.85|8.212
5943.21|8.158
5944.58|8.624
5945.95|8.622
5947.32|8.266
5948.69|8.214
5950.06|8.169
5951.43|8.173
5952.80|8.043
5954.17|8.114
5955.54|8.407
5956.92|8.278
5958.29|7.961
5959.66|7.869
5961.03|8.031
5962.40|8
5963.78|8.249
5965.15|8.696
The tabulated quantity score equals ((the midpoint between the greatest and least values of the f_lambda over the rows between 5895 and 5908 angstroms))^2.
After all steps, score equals 58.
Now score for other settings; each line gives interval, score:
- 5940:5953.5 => 69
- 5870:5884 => 73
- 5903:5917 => 72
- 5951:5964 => 66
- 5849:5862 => 69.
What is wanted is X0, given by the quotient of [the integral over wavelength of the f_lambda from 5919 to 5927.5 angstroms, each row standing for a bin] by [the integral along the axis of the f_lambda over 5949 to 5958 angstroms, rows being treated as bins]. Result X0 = 0.92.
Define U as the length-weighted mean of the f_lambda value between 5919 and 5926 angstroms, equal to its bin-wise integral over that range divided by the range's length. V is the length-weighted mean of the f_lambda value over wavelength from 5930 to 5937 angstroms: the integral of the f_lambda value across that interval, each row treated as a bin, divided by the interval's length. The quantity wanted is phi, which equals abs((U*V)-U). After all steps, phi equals 56.1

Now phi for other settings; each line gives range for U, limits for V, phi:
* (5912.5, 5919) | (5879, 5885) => 62.2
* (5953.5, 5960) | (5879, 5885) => 60.6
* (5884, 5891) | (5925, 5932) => 51.5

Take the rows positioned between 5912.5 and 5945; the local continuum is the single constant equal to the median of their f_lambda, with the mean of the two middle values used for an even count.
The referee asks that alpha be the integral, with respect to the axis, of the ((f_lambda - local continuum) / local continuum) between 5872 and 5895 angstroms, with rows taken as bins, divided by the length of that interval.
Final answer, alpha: -0.04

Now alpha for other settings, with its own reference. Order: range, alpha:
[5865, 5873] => 0.02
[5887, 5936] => -0.04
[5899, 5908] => 0.03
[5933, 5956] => 0.01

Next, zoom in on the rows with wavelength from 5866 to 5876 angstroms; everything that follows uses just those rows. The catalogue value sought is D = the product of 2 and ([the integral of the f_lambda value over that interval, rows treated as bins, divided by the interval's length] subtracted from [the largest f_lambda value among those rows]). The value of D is 0.67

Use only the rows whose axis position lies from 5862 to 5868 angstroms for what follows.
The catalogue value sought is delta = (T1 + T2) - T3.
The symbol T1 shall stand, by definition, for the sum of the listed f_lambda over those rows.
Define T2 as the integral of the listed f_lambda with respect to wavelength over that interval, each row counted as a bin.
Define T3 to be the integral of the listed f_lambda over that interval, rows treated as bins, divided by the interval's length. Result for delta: 72.7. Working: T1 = 32.3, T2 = 48.4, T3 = 8.07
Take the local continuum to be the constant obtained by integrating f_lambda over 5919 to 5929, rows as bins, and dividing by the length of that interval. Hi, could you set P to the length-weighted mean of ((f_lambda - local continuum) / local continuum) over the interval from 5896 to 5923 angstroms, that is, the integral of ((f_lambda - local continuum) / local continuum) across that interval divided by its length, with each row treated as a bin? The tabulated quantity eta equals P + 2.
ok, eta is 2.015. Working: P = 0.015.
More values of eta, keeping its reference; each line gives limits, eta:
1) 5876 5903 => 1.947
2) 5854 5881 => 2.029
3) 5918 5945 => 2.008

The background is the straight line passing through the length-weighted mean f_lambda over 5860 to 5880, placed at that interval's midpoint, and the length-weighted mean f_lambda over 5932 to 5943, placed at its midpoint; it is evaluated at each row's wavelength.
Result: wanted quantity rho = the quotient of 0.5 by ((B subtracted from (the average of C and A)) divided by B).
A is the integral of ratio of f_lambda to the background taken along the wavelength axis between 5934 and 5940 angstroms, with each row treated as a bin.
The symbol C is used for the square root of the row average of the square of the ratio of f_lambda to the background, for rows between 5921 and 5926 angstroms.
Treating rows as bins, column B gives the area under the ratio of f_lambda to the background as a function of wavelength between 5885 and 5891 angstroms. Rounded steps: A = 5.92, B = 5.20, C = 0.99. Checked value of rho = -1.50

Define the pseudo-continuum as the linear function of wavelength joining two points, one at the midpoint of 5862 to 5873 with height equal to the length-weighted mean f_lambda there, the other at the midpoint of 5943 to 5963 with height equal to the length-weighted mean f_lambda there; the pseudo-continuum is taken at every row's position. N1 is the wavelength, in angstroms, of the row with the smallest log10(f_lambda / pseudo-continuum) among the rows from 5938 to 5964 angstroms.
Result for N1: 5959.66 angstroms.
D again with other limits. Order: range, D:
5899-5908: 0.58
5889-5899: 1.03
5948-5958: 0.44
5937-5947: 0.70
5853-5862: 0.71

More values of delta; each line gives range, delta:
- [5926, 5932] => 72.6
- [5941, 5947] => 75.6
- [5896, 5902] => 67.3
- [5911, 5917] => 77.1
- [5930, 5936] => 72.5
